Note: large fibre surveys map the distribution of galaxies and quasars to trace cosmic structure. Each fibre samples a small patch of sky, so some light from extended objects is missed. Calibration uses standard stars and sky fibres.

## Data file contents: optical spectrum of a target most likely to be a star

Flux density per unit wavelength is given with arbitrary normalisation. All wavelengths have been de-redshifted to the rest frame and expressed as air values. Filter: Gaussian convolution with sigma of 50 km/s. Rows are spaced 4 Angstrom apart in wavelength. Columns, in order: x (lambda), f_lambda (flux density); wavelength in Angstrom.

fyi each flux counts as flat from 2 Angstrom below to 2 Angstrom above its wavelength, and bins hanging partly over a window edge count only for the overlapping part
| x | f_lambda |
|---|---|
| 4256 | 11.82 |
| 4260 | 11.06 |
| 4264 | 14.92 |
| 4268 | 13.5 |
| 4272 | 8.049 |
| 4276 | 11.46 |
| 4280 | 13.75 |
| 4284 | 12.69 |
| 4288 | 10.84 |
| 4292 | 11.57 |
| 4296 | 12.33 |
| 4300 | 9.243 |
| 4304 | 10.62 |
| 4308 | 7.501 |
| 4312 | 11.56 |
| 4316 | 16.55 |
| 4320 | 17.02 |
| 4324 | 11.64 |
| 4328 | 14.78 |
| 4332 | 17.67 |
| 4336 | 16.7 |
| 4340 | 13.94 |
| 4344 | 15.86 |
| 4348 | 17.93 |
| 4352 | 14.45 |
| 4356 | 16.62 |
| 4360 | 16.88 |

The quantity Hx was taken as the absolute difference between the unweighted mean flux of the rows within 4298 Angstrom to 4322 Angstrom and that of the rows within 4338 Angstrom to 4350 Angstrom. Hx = 3.8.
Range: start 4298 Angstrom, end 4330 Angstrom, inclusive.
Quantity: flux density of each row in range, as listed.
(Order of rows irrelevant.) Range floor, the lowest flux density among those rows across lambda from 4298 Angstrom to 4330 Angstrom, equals 7.501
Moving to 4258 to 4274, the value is 8.049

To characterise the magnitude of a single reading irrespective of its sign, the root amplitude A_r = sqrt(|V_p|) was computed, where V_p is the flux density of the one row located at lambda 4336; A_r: 4.09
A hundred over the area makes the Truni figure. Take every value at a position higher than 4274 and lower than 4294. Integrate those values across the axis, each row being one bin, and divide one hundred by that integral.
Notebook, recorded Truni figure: 0.41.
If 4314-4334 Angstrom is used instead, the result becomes 0.32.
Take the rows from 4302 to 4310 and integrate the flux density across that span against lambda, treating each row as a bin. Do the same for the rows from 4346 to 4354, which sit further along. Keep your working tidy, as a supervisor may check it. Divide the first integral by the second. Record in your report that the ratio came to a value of 0.56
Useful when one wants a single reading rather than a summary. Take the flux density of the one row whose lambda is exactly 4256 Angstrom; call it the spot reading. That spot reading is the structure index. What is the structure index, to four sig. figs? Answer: 11.82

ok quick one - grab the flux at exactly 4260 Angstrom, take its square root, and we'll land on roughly 3.33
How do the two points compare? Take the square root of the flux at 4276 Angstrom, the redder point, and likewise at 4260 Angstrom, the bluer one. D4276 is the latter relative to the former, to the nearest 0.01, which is 0.98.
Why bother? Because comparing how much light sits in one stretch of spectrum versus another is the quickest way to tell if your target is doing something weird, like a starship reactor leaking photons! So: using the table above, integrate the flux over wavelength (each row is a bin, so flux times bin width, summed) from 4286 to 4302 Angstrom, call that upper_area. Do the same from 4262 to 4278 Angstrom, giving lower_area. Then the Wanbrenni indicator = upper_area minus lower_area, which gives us -16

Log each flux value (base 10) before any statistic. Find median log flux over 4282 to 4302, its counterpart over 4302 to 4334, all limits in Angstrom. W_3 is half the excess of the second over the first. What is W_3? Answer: 0.03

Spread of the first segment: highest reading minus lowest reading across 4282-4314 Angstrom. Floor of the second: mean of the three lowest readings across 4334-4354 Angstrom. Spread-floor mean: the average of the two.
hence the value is 10.0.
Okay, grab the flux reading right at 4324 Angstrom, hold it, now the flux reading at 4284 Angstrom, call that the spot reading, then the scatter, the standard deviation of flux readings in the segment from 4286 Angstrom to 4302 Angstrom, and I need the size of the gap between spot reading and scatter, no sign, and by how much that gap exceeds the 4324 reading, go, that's 0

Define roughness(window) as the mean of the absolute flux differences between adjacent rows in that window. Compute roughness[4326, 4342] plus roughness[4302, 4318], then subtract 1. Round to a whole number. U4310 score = 5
